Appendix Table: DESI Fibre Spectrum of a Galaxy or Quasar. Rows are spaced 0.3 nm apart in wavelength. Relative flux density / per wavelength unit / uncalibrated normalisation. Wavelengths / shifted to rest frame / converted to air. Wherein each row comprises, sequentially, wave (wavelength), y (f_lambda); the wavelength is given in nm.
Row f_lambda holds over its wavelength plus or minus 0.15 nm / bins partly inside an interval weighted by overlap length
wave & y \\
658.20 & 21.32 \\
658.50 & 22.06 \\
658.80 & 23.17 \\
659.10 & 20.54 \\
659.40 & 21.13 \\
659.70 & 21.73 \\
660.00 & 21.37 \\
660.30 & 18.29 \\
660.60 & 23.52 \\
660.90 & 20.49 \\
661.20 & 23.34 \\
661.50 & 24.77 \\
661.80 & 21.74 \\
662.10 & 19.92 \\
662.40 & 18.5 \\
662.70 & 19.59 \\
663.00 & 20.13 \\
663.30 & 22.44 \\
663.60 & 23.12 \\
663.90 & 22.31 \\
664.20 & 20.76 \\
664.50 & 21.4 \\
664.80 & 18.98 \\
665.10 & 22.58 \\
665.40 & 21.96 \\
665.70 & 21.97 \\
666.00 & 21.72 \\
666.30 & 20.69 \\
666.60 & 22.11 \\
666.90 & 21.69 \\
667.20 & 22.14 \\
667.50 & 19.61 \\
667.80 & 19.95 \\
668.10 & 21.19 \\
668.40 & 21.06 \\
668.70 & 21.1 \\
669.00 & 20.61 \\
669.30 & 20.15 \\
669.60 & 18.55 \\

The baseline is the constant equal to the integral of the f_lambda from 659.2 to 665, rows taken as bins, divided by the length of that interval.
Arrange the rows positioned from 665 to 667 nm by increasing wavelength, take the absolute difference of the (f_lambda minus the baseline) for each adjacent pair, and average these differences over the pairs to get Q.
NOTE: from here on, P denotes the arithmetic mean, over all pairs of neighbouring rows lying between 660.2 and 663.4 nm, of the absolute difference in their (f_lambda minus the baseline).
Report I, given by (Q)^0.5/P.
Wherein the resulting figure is 0.35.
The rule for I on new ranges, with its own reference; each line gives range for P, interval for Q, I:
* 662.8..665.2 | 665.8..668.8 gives 0.54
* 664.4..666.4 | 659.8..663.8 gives 1.12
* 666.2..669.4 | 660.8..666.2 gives 1.61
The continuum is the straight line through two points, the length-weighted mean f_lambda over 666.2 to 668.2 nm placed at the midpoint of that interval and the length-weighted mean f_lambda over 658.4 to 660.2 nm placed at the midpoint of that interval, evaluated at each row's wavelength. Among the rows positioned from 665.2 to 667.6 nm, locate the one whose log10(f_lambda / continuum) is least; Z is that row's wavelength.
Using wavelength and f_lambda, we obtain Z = 667.50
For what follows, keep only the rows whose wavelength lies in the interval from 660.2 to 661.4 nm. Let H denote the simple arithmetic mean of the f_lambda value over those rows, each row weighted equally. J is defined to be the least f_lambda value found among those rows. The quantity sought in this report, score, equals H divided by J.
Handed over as 1.17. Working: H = 21.4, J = 18.29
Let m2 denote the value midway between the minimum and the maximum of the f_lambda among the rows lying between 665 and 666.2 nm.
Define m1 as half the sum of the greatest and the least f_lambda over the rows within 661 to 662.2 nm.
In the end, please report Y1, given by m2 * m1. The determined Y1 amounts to 495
